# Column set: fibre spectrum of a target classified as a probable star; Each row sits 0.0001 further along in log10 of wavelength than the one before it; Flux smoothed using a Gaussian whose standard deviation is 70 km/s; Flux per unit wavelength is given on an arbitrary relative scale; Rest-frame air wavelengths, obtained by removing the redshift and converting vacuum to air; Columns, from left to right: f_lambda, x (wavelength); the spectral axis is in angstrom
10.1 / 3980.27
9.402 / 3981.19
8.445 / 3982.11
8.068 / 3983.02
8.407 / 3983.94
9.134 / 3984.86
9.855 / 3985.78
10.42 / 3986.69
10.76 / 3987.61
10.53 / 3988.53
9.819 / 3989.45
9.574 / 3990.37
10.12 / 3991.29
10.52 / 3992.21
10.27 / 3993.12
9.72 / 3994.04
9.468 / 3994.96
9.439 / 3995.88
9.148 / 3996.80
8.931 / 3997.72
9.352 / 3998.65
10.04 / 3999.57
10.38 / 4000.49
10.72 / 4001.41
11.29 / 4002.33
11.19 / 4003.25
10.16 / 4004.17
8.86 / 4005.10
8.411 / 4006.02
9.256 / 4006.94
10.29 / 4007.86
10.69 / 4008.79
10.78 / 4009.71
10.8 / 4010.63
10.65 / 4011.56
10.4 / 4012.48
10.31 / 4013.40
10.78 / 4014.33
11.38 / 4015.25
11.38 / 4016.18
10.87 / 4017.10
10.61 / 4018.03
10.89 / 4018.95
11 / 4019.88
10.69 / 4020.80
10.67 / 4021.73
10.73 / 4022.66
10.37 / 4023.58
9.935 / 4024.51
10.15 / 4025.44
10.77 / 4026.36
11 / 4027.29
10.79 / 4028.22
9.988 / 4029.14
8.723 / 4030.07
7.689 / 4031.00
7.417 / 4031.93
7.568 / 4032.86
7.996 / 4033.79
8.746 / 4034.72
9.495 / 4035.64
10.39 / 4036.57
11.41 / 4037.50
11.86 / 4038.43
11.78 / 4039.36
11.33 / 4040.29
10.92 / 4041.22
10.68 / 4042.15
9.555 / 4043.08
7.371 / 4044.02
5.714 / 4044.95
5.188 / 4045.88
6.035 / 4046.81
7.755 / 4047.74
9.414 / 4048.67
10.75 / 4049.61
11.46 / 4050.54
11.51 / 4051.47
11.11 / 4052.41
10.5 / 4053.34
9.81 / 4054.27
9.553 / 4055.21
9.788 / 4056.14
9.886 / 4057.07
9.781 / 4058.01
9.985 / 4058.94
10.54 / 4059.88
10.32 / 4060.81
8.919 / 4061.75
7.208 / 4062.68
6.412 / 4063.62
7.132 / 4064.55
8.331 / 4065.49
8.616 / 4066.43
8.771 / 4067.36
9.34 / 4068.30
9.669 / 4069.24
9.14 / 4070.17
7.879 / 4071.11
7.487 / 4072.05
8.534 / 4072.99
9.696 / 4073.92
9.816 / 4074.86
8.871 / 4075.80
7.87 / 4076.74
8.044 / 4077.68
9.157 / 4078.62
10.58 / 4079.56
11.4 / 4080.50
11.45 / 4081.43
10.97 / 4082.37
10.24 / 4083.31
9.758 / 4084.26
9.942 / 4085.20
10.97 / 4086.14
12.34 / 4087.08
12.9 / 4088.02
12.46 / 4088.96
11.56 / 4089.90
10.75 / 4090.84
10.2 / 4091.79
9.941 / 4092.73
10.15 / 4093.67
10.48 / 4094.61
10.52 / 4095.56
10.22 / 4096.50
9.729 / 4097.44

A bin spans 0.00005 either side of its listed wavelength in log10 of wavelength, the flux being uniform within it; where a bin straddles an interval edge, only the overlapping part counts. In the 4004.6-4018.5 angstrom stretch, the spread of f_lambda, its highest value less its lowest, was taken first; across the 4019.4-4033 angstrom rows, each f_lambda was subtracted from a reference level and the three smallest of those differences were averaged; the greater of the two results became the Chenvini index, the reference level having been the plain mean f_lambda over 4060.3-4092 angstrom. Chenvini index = 3.0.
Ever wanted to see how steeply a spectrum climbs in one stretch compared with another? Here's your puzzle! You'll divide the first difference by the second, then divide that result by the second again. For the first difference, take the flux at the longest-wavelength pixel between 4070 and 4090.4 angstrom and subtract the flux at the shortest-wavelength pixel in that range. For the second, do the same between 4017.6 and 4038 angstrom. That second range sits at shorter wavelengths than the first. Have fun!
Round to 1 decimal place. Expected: 3.8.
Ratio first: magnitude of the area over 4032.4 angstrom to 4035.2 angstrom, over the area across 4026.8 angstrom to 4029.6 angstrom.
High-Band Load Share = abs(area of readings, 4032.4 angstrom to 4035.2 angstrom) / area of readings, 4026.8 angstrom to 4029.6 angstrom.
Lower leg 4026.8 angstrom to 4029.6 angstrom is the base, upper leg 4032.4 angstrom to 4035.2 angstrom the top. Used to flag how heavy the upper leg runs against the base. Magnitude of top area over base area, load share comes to 0.77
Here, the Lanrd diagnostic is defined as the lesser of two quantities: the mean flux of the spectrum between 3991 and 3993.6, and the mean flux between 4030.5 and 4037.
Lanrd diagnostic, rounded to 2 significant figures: 8.5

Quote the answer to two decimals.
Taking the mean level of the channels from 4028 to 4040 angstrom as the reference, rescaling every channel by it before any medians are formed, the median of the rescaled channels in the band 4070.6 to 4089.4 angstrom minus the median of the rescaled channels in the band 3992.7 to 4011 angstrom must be -0.02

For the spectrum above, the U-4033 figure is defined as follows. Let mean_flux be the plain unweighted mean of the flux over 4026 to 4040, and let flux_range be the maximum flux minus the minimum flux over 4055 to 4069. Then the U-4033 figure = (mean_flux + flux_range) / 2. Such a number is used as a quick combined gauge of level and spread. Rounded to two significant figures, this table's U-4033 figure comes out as 6.9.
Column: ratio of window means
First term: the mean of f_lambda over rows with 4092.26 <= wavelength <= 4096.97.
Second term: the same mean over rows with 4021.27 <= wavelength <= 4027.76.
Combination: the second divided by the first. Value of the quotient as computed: 1.02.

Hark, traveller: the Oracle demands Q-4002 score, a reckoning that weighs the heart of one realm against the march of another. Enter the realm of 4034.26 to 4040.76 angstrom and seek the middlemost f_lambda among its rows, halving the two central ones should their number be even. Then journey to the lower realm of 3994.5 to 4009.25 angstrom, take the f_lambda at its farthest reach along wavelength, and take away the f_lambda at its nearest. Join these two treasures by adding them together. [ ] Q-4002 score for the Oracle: 12.6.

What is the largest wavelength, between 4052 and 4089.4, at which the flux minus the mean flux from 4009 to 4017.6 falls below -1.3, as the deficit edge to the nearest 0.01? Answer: 4078.62 angstrom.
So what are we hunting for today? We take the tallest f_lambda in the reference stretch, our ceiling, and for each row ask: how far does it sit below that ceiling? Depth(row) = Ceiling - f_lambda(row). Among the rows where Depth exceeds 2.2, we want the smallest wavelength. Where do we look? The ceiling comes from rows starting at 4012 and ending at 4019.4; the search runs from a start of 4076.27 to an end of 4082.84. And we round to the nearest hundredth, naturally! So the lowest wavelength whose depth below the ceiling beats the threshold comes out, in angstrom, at 4076.74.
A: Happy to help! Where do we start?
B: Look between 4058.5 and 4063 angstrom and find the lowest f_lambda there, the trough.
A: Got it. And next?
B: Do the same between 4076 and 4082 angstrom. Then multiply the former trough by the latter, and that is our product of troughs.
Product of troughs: 57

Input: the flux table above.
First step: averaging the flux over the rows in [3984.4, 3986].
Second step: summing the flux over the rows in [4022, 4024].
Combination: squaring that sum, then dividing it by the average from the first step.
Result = 47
